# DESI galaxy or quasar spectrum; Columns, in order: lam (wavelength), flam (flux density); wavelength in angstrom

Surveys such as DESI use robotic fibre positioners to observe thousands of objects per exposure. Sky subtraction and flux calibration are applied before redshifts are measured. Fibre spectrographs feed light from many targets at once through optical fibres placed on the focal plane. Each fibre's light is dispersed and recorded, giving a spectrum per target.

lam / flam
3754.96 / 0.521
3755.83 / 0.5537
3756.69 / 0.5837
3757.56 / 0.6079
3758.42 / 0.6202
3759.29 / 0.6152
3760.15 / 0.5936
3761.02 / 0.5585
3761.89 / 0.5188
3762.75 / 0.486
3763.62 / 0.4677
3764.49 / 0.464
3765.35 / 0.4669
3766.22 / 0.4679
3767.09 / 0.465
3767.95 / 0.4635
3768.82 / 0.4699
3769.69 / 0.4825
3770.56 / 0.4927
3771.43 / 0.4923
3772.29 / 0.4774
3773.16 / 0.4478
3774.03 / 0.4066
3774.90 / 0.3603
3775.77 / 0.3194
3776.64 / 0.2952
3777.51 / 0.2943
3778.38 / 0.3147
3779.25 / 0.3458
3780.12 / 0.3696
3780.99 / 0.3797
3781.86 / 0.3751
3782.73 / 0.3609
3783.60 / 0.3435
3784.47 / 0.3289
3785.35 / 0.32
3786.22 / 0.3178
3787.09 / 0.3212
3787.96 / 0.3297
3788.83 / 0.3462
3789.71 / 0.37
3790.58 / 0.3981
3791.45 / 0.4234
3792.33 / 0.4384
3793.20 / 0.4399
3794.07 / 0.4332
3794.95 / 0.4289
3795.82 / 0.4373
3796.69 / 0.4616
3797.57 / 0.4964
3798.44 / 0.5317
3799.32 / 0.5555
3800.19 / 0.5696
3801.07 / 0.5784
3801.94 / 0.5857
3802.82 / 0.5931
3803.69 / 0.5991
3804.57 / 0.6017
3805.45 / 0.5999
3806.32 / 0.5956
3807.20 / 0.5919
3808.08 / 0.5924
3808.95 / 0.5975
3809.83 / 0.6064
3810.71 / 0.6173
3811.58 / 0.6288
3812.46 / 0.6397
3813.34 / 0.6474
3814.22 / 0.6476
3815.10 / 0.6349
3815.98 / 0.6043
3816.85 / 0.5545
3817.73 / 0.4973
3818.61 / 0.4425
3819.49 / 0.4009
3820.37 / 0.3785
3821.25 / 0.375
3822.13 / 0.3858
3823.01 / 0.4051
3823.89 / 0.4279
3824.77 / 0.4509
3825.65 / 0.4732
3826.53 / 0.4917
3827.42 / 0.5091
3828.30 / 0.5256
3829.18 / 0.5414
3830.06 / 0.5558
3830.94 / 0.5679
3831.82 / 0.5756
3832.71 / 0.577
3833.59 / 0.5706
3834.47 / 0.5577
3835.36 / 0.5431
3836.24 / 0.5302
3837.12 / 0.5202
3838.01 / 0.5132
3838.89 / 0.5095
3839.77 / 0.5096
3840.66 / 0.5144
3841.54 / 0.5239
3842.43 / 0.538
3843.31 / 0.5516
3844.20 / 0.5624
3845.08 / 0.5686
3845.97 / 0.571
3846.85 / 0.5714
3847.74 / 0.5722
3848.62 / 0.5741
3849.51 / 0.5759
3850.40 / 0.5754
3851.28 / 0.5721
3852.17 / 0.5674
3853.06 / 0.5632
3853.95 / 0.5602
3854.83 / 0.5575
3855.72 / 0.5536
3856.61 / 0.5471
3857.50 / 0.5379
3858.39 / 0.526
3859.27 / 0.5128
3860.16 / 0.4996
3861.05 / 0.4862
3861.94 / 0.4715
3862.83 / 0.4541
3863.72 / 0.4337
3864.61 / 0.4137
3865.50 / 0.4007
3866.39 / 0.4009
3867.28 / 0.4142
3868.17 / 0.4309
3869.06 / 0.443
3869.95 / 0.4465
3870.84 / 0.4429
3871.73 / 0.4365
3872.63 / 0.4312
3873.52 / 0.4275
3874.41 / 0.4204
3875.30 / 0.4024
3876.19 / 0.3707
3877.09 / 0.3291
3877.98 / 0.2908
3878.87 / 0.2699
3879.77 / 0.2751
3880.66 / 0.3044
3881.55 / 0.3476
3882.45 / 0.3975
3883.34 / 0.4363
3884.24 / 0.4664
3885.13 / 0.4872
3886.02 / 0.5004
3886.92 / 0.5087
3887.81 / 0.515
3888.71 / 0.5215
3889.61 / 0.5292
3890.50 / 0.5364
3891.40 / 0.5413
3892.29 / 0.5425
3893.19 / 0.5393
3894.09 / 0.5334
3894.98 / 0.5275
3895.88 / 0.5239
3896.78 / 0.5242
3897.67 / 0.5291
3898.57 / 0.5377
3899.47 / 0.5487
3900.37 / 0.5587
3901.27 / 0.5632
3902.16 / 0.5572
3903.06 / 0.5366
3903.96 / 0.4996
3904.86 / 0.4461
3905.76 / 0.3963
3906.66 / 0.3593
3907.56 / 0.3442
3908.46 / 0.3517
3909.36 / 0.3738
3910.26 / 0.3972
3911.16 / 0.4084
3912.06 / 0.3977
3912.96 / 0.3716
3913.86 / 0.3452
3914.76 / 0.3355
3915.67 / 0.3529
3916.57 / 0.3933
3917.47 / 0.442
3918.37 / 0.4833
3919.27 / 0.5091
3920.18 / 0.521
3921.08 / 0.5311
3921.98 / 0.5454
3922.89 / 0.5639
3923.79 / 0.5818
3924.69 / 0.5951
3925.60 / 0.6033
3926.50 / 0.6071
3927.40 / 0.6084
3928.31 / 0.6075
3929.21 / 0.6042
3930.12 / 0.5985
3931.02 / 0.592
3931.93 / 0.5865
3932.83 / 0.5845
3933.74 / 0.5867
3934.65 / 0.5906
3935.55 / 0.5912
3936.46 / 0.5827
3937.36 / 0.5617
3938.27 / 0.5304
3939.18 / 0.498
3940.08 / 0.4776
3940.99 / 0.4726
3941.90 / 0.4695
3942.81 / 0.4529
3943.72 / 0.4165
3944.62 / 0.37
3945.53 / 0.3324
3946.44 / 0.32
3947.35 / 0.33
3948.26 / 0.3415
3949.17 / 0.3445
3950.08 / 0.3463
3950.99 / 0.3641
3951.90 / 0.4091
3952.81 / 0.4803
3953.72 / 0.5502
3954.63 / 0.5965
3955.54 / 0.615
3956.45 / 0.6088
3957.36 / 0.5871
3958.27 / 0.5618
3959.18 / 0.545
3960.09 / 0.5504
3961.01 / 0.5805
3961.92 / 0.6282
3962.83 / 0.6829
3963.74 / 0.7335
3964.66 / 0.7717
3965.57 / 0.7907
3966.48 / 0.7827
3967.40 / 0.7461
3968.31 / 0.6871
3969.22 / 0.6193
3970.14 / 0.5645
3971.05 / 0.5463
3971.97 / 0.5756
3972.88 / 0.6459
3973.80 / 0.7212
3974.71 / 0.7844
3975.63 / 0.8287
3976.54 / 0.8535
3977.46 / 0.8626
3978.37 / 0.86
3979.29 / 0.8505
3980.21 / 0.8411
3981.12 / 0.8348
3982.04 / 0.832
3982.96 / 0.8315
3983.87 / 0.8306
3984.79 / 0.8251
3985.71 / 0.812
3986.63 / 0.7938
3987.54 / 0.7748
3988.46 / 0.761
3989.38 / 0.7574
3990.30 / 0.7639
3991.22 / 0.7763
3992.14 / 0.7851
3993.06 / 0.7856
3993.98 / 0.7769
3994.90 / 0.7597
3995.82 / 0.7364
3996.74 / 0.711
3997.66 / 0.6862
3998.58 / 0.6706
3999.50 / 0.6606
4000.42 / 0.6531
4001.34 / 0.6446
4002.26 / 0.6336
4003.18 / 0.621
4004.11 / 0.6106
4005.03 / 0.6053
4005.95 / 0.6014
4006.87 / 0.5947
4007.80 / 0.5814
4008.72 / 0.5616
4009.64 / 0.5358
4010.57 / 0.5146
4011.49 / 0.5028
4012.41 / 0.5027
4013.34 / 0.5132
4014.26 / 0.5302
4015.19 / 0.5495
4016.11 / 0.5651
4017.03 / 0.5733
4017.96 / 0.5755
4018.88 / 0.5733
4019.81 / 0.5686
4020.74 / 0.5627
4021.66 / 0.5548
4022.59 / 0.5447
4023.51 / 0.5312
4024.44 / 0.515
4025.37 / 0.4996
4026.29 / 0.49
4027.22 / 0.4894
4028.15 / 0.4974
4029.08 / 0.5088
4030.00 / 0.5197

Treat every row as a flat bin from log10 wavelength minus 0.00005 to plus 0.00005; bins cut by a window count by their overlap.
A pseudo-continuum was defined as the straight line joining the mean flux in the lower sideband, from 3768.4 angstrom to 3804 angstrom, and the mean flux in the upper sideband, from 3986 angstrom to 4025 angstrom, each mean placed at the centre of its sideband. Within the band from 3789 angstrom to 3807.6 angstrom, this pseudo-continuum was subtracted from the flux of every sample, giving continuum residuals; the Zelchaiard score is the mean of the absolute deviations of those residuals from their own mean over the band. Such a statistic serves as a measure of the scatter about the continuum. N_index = 0.070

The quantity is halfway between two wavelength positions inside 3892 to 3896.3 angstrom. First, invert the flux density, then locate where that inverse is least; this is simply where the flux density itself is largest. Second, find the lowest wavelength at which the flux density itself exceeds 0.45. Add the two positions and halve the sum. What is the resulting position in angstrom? 3892.3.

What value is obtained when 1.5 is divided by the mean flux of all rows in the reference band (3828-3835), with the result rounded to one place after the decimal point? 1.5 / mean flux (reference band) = 2.7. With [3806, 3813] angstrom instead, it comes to 2.5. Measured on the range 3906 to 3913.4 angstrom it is 4.0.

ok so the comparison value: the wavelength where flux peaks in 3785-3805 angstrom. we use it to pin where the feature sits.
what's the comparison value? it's 3804.57 angstrom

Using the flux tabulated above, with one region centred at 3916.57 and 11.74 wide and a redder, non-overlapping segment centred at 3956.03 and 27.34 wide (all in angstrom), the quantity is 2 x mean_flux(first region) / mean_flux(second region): 1.6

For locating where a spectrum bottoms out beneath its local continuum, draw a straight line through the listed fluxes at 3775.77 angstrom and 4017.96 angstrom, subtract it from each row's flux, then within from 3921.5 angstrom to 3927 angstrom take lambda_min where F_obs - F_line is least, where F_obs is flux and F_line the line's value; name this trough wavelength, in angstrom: 3921.98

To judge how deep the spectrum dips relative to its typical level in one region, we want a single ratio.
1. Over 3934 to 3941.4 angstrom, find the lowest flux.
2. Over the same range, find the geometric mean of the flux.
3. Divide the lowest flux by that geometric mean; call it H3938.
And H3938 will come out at 0.882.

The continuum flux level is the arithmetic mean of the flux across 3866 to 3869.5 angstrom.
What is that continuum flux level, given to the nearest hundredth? 0.42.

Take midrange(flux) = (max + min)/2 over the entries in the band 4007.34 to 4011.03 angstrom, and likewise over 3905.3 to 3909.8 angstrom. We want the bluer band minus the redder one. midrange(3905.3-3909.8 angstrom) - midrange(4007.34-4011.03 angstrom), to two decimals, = -0.18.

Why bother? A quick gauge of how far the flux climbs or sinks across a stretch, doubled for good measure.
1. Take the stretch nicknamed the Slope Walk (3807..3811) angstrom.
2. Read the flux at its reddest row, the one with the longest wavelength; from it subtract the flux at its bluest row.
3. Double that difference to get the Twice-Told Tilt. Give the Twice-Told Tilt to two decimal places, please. 0.05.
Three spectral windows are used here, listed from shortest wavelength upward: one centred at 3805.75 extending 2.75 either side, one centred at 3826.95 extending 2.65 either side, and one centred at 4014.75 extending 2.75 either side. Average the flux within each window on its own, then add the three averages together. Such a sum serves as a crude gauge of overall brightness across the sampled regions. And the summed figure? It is 1.63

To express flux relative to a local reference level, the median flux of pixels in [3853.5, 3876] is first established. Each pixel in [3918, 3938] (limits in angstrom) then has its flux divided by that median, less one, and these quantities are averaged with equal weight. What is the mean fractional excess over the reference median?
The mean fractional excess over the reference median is 0.30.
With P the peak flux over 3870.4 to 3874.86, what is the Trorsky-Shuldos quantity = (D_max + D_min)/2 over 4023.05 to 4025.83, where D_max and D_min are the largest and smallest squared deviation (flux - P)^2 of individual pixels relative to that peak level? 0.0055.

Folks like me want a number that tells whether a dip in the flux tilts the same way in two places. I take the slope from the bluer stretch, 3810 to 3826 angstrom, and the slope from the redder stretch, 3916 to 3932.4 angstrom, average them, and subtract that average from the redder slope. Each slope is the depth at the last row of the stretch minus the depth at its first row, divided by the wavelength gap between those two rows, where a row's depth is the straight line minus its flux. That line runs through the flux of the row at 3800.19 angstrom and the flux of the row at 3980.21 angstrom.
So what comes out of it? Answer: -0.011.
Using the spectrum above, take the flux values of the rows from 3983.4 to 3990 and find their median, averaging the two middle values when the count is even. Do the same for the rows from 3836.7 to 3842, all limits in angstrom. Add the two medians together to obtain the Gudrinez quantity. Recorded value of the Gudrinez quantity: 1.31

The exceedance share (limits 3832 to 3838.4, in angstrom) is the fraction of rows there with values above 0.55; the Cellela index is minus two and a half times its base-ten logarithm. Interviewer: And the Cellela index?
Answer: 0.92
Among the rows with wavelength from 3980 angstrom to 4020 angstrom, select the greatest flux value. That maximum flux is 0.8411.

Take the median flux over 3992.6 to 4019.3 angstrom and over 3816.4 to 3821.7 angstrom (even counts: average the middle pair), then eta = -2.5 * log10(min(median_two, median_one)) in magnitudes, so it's 0.94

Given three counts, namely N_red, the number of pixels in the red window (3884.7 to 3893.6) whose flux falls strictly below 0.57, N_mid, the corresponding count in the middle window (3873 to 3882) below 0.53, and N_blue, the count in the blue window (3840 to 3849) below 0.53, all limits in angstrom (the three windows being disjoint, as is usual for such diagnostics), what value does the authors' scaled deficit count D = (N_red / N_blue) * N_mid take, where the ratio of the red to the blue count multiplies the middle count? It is 50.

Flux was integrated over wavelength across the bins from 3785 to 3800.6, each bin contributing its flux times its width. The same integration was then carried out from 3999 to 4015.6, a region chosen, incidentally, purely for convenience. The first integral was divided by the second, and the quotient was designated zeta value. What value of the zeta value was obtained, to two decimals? 0.69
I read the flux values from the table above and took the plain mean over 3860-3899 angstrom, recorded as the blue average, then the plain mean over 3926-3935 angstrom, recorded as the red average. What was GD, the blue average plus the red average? 1.05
